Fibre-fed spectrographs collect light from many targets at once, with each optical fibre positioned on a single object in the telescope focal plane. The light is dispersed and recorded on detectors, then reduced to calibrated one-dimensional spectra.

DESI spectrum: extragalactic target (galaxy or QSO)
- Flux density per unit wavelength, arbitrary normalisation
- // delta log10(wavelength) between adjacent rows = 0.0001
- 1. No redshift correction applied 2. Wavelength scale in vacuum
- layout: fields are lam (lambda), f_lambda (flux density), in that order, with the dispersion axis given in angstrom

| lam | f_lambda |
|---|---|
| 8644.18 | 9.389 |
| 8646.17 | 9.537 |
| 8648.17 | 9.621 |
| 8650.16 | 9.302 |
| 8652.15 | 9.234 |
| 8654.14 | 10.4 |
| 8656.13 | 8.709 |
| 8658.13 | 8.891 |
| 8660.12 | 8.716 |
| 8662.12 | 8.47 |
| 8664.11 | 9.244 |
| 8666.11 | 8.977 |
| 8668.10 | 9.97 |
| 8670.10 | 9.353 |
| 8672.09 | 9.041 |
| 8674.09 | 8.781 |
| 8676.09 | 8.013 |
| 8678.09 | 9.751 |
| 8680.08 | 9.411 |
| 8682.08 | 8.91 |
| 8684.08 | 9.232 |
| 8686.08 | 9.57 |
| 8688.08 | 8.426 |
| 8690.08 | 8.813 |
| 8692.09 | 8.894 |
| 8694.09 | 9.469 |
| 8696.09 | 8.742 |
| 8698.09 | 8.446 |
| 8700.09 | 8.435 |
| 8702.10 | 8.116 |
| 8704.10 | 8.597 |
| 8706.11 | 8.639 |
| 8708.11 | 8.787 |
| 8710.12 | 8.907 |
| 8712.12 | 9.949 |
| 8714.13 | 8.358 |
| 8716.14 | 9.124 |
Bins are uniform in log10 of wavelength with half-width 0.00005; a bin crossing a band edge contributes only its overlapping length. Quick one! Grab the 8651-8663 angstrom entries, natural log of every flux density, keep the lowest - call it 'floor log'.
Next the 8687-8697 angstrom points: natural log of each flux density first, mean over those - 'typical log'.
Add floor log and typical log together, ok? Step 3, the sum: 4.32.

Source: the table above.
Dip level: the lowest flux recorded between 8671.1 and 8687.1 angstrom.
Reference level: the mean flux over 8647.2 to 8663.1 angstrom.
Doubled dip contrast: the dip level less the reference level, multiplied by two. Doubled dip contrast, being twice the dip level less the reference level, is -2.31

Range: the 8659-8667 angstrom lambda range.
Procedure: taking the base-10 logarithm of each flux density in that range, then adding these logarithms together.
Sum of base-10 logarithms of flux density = 3.79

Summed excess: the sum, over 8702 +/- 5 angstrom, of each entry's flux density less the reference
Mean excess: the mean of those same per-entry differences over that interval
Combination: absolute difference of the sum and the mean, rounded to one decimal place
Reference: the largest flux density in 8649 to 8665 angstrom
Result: 7.8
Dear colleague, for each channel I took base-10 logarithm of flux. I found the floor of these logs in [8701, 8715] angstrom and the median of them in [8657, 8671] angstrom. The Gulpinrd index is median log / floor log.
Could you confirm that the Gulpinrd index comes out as 1.05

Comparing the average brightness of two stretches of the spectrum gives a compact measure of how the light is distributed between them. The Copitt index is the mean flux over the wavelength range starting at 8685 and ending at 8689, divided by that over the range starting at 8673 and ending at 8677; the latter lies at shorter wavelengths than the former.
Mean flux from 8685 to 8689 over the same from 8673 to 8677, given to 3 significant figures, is 1.07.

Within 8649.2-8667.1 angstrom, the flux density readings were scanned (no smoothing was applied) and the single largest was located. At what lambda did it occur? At 8654.14 angstrom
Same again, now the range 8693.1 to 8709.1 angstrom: 8694.09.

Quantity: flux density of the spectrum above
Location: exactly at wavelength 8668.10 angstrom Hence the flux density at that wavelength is 9.97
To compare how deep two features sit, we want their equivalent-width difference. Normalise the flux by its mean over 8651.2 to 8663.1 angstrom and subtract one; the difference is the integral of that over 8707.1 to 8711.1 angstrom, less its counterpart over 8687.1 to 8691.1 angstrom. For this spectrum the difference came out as 0.1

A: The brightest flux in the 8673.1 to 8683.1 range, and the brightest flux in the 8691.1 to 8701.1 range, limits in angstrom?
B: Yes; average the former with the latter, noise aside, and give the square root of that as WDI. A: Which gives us 3.10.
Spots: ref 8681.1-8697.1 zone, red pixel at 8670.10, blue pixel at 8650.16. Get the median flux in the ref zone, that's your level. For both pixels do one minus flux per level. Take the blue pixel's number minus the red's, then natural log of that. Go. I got -5.2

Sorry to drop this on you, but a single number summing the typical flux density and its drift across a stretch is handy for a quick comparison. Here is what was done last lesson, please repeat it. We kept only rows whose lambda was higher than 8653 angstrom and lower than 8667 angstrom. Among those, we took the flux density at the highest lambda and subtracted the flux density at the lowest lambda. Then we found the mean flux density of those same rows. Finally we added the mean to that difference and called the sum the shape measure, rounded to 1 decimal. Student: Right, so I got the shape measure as 7.6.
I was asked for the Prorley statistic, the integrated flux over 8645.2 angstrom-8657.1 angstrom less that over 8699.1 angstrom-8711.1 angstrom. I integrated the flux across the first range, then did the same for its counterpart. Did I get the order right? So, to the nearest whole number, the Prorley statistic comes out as 10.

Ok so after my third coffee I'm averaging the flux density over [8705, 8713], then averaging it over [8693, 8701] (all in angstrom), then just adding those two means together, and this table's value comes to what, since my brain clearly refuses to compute 17.8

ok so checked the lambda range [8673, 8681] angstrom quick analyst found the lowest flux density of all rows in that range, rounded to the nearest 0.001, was 8.013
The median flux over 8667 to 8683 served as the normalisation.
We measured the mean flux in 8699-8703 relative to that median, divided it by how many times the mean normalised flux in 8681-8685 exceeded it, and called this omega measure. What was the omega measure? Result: 0.82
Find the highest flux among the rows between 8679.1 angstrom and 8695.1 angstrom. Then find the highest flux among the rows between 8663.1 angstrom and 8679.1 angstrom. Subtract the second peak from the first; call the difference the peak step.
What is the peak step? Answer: -0.4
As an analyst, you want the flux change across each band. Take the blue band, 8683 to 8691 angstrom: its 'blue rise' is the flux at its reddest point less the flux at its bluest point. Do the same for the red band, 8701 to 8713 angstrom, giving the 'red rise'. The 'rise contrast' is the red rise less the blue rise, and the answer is 2.3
